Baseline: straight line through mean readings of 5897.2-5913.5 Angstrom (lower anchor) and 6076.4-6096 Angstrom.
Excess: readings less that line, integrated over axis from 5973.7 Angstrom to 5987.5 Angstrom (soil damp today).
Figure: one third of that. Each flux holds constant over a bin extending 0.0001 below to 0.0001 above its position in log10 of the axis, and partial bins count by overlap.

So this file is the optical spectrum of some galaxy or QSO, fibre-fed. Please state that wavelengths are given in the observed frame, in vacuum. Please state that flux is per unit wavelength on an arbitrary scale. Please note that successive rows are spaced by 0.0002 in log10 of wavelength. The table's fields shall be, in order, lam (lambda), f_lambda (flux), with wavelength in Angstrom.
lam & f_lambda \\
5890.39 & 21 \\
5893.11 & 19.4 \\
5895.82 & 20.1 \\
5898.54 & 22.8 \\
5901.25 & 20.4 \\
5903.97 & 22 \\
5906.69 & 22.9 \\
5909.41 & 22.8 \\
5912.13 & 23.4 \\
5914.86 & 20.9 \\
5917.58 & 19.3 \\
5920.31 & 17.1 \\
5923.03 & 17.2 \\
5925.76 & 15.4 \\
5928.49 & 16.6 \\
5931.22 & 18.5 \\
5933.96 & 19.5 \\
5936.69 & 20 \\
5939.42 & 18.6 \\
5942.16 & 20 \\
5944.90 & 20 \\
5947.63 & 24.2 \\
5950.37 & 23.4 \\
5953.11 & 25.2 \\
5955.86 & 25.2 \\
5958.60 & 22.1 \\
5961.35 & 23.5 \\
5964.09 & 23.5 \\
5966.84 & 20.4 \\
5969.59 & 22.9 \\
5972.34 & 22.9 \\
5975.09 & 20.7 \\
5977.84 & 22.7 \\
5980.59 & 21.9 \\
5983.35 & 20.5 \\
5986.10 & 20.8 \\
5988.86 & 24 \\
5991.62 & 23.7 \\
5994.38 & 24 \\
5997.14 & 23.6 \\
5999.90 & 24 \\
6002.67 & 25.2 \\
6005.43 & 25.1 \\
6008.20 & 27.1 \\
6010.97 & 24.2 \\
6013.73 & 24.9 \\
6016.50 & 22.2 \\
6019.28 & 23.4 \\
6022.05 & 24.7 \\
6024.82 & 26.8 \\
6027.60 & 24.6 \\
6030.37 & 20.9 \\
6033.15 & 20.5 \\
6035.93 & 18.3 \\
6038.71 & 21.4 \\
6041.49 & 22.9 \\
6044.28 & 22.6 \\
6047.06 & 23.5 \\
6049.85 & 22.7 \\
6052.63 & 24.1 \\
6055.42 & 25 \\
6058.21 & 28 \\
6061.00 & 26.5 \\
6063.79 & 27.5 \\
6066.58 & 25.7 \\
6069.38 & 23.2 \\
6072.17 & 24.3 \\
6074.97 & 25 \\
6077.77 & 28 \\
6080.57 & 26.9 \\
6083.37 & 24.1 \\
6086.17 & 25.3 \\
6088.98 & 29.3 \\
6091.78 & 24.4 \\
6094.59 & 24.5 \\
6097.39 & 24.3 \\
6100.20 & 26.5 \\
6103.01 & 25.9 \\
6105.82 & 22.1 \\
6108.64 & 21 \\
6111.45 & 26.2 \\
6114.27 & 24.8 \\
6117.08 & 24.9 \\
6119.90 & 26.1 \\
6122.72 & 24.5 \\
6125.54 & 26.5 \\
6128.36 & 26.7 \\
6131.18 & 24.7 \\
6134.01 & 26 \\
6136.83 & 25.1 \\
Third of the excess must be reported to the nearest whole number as -12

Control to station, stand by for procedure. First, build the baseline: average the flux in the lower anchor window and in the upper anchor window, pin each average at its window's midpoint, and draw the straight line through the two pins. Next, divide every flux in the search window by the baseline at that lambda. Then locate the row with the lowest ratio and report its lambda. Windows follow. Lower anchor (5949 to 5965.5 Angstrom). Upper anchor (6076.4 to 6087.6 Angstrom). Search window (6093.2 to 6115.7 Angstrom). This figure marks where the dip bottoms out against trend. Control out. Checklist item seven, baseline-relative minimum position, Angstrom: 6108.64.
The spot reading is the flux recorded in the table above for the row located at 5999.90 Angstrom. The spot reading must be 24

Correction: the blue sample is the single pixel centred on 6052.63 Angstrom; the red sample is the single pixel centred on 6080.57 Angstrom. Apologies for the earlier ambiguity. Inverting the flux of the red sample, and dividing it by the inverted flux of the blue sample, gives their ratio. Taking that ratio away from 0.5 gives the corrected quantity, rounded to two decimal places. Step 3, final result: -0.40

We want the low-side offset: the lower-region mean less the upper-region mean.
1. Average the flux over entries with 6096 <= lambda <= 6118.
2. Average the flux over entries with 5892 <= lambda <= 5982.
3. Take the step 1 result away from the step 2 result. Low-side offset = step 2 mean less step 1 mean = -3.4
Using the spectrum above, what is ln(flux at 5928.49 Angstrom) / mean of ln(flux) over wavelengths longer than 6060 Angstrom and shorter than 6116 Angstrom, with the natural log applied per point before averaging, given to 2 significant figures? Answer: 0.87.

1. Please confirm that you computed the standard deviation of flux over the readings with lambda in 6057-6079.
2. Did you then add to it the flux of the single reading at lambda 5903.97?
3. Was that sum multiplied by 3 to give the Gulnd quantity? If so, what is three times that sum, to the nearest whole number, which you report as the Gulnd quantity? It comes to 71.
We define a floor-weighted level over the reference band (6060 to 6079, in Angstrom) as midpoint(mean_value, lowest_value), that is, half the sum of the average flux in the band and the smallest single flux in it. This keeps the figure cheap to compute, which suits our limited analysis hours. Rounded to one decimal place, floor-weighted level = 24.5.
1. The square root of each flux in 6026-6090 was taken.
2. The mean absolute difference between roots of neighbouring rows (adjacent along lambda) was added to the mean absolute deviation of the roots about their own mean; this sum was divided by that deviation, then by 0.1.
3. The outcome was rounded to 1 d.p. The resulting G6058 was 18.5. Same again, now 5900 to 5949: 17.0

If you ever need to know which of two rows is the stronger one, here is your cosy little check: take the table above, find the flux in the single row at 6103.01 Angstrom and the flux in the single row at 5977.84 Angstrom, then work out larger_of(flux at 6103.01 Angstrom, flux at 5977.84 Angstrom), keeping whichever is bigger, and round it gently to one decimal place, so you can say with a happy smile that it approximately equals 25.9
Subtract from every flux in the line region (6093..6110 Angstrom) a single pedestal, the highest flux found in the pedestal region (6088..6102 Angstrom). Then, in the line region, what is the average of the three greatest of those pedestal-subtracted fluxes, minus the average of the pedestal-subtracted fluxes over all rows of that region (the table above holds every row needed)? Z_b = 1.6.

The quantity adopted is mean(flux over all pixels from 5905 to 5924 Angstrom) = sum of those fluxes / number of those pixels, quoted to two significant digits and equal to 21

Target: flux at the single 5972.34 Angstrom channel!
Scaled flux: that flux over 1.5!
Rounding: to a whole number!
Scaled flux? 15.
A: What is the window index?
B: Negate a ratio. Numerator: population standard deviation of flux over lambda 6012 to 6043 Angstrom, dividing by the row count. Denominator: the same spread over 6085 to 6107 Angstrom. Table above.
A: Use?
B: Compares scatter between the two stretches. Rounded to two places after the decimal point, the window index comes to -1.19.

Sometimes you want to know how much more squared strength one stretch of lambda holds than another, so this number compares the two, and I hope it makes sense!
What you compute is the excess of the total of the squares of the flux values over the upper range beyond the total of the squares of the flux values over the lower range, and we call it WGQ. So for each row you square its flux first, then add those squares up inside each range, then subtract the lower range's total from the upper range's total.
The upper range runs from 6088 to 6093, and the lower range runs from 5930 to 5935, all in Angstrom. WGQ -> 731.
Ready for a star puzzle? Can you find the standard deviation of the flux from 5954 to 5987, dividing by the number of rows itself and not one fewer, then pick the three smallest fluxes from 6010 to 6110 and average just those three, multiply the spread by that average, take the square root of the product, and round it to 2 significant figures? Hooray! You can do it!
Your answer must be 5.3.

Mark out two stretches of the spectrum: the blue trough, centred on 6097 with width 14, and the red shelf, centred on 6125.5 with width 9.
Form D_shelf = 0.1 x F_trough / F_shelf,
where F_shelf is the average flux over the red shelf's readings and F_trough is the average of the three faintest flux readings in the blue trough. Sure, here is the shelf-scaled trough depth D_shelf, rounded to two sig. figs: 0.094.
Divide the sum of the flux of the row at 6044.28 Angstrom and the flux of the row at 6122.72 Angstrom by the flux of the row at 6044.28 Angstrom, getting 2.08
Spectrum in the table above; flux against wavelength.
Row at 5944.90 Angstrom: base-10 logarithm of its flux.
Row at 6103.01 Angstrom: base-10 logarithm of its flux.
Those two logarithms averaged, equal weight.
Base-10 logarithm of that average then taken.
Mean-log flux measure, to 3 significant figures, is 0.133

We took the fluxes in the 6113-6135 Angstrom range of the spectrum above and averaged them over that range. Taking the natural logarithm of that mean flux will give 3.24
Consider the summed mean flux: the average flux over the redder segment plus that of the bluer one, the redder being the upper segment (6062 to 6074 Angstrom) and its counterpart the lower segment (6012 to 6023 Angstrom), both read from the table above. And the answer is 49.0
